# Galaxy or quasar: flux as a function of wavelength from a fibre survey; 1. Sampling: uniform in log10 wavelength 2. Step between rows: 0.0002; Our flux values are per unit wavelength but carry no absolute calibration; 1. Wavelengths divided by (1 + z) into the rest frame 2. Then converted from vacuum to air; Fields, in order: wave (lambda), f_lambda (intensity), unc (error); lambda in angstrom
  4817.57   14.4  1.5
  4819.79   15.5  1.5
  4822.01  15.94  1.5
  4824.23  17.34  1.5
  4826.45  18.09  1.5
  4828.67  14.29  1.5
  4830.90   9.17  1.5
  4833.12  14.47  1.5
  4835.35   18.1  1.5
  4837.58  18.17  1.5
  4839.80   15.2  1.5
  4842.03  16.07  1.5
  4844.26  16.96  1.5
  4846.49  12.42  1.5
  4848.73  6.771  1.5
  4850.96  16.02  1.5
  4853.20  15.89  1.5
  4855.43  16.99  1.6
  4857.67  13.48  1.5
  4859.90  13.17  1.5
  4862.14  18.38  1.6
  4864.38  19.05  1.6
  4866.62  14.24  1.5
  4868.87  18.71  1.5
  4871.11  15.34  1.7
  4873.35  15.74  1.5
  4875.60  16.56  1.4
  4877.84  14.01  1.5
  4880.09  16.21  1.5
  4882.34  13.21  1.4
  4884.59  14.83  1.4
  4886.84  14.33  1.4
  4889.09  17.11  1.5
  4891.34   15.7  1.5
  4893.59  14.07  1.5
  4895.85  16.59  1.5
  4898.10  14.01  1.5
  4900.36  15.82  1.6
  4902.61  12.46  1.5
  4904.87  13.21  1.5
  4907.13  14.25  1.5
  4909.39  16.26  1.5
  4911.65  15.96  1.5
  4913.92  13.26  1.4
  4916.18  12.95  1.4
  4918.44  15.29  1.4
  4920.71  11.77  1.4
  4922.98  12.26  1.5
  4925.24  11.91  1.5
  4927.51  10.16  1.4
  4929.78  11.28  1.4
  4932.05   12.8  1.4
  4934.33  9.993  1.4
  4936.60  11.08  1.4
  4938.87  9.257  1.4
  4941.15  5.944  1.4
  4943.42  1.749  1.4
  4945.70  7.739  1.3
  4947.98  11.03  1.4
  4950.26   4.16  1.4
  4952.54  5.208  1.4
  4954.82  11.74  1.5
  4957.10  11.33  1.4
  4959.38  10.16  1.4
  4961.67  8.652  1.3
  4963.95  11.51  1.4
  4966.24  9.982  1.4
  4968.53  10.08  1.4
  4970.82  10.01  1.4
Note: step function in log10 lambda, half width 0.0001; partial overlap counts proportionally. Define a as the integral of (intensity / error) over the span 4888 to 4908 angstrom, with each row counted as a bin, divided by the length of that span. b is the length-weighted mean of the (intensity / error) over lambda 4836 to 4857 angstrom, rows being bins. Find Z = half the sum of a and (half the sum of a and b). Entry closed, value 9.83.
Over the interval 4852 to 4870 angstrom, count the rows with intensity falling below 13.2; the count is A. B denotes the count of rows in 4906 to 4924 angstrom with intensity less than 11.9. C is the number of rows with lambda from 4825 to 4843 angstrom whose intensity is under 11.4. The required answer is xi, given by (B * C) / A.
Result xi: 1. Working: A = 1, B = 1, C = 1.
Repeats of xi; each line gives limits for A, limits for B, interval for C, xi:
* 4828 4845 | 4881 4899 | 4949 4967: 0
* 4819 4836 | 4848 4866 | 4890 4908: 0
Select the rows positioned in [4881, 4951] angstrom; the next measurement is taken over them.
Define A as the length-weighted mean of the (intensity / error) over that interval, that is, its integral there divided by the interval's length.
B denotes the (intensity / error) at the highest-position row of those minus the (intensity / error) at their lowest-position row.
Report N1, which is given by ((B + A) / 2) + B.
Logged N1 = -5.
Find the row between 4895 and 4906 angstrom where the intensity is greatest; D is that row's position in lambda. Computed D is 4895.85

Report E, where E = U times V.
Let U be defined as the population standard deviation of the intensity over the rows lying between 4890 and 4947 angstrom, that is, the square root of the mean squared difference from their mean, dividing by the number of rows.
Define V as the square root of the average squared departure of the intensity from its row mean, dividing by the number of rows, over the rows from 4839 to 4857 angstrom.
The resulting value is 11.0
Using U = 3.4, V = 3.2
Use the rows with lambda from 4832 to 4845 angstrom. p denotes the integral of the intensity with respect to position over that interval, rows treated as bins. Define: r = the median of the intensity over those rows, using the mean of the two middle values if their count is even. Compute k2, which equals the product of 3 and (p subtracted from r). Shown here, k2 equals -593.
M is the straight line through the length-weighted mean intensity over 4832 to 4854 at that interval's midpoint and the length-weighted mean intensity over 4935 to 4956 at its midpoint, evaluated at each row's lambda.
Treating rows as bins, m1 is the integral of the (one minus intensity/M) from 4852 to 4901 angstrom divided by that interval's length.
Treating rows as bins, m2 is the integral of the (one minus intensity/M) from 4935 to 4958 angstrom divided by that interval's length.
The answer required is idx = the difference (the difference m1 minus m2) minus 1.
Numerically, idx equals -1.19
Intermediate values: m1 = -0.25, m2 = -0.06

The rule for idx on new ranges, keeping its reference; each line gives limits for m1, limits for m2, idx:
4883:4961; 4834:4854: -1.26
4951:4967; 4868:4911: -1.16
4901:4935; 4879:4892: -1.08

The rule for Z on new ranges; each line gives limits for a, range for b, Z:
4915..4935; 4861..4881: 9.07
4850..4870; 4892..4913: 10.36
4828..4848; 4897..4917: 9.81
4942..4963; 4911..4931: 6.52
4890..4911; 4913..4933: 9.51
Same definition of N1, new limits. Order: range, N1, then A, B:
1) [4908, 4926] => 0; 9.5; -3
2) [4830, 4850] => 2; 9.5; -2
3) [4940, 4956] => 8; 4.8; 4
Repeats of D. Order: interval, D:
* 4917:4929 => 4918.44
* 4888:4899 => 4889.09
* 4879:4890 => 4889.09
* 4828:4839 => 4837.58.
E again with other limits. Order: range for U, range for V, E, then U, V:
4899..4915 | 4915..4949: 4.5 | 1.4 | 3.1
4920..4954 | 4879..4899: 4.1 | 3.3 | 1.3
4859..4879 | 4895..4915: 3.0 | 2.1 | 1.4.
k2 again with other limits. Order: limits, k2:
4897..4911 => -562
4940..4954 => -240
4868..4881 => -578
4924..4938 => -436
